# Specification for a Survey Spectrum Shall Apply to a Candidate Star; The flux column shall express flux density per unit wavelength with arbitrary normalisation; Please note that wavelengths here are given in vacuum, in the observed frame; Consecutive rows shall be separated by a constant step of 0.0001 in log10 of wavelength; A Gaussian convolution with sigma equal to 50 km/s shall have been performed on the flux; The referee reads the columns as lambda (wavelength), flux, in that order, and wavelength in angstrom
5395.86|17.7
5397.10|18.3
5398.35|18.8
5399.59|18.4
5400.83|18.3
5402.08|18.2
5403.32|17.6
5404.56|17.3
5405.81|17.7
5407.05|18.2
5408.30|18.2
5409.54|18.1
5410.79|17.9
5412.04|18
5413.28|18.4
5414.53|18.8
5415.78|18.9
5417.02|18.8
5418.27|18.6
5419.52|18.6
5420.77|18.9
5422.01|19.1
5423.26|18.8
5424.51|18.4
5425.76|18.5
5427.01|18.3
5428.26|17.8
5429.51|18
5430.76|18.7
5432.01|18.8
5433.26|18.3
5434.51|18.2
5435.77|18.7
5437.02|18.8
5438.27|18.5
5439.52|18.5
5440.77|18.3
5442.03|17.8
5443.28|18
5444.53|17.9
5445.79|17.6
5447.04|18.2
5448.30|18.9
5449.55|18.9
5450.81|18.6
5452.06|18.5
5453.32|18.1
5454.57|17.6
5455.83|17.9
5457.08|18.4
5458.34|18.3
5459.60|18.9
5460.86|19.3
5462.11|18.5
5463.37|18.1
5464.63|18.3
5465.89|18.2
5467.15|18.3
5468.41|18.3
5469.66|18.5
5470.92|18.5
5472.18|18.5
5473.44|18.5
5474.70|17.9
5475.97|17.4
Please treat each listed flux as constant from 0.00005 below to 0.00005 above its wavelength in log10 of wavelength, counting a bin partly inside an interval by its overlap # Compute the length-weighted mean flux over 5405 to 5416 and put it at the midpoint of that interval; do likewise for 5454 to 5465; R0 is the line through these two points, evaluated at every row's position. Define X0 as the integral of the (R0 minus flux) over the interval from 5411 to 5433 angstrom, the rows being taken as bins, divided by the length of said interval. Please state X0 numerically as -0.30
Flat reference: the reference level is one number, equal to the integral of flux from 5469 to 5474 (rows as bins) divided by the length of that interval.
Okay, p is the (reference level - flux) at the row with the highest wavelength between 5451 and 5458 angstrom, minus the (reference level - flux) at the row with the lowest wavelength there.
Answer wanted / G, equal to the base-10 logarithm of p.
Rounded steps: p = 0.10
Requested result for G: -1.0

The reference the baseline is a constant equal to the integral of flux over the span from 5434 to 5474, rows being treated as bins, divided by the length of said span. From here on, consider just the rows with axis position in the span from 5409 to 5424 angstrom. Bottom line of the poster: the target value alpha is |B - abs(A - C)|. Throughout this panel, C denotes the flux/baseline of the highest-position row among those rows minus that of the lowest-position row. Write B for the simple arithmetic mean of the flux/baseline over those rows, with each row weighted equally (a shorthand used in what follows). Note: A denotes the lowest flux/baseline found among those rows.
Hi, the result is 0.075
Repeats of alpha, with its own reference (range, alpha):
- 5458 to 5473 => 0.031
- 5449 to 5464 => 0.001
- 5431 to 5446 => 0.028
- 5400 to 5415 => 0.069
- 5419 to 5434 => 0.023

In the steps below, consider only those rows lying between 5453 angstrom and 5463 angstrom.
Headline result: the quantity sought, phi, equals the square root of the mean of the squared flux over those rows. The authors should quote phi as 18.4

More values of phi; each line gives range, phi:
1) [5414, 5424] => 18.8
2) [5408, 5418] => 18.4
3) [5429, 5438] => 18.5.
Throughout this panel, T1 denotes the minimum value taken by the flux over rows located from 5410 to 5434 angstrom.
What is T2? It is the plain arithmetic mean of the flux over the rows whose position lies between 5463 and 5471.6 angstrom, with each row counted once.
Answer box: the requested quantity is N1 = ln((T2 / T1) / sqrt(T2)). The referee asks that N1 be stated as -1.43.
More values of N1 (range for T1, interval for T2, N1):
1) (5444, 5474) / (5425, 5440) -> -1.41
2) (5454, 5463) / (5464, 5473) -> -1.41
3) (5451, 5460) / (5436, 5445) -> -1.42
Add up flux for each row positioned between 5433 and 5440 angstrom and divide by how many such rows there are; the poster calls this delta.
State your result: 18.5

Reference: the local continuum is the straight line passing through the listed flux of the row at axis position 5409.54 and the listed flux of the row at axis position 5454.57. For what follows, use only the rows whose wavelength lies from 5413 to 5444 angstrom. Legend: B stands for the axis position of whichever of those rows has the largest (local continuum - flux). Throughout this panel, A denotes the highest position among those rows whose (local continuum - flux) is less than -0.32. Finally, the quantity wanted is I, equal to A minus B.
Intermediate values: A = 5440.77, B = 5428.26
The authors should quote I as 12.5 angstrom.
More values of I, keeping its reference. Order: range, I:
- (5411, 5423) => 10.0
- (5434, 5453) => 6.3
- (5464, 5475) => 0.0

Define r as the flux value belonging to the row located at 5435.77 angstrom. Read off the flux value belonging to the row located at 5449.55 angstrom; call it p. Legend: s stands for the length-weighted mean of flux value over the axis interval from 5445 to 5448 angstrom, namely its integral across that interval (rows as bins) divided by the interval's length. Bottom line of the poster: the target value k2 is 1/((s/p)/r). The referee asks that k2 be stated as 19.7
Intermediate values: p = 18.9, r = 18.7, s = 18.0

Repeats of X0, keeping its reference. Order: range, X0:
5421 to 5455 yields -0.08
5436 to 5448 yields 0.09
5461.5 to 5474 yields 0.03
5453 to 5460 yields 0.17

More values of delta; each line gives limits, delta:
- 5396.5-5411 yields 18.1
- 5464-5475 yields 18.3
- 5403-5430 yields 18.3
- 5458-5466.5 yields 18.5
